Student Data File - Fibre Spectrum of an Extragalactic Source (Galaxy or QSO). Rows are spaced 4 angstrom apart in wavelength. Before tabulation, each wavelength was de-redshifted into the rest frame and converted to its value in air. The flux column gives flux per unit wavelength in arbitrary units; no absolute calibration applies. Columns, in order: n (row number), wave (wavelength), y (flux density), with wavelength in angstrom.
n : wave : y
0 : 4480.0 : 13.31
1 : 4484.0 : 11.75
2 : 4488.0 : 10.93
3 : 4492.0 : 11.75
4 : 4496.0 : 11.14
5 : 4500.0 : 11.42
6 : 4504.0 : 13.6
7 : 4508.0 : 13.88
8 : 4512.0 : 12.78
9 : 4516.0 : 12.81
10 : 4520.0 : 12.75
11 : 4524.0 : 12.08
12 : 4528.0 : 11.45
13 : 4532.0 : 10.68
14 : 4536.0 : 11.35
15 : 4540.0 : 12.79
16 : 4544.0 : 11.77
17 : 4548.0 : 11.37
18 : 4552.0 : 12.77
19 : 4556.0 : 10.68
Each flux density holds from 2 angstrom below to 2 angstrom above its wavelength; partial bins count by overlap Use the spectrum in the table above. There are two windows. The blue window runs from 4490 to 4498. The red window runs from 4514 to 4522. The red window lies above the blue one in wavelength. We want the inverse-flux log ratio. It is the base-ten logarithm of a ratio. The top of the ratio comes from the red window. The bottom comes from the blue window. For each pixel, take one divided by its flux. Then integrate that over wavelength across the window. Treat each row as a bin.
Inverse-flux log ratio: -0.048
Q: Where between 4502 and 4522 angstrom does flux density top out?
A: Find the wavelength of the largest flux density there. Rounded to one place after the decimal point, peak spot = 4508.0 angstrom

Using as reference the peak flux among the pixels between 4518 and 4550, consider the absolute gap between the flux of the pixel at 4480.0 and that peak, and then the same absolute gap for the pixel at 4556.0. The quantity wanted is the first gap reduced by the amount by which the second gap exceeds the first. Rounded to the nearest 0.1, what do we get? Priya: -1.1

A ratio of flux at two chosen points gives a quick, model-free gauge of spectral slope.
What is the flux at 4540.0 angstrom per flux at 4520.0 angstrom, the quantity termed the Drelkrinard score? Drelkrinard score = 1.00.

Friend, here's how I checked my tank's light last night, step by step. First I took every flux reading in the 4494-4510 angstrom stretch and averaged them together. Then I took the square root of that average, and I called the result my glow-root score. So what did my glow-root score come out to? 3.54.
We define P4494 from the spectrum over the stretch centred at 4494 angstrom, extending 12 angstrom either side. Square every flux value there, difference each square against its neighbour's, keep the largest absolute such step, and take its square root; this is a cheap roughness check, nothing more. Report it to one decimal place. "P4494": 7.4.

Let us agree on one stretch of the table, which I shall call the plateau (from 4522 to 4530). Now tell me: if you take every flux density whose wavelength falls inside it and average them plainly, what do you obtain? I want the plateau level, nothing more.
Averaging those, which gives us 11.8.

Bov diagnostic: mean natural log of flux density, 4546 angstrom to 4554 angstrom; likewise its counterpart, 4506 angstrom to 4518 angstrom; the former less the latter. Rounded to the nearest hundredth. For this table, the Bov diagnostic -0.09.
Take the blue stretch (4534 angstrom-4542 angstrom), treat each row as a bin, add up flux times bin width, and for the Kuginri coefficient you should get 97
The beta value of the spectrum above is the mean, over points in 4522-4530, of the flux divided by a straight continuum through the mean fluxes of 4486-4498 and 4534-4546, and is 1.00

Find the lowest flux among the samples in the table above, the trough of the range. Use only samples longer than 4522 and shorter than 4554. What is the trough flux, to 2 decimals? 10.68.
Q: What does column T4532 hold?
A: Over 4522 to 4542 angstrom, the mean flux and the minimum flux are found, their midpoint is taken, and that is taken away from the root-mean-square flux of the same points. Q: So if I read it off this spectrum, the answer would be 0.52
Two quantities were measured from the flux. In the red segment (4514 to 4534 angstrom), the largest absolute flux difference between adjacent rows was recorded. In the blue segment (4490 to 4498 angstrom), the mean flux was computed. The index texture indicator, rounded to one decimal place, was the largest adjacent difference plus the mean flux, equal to 12.2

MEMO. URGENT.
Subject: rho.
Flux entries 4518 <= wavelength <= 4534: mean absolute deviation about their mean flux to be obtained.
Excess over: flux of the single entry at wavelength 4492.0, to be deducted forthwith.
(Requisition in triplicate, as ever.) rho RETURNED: -11.1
